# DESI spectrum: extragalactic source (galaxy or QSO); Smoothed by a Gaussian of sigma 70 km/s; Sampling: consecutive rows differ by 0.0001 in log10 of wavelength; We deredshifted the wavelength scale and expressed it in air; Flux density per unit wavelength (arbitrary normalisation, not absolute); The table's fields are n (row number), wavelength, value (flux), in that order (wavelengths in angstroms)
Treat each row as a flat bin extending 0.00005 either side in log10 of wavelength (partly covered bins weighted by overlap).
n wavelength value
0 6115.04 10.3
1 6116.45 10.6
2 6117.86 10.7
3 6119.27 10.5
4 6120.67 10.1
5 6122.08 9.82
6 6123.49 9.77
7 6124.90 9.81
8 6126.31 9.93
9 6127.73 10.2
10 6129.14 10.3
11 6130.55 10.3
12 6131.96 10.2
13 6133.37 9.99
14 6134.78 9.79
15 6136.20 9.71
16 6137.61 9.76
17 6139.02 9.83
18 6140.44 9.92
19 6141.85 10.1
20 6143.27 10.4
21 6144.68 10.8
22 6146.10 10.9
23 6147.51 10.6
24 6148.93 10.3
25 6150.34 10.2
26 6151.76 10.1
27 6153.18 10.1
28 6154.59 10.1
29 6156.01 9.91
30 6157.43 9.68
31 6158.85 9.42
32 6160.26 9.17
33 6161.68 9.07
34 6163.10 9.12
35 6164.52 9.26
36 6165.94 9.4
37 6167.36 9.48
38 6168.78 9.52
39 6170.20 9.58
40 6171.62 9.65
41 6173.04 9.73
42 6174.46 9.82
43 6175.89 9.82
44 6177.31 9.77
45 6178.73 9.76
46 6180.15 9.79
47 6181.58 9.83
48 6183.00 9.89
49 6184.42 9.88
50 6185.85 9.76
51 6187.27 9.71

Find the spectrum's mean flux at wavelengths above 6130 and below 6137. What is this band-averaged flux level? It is 10.0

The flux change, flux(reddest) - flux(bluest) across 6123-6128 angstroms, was 0.43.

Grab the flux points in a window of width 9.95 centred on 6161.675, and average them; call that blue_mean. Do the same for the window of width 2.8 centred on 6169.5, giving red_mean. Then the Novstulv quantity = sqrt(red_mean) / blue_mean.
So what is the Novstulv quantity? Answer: 0.332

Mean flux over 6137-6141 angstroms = 9.8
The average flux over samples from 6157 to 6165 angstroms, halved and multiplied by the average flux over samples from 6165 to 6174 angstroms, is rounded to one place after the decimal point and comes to 44.4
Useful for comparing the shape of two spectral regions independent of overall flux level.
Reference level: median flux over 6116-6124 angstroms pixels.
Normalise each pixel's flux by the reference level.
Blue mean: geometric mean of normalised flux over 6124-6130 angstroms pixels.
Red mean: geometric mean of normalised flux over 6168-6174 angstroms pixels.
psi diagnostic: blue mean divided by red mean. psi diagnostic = 1.046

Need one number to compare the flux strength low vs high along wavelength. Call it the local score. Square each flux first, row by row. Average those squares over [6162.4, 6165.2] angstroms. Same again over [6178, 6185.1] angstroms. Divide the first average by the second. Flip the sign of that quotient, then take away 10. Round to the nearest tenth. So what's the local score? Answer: -10.9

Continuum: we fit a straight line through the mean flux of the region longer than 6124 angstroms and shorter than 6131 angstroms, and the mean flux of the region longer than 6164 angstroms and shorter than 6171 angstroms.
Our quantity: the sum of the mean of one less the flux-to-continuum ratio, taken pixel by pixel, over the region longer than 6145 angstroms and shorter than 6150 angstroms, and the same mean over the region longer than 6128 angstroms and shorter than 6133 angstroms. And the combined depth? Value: -0.10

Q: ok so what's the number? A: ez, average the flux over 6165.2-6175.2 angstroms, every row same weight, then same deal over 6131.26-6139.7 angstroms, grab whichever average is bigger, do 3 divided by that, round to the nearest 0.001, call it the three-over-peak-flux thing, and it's 0.304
